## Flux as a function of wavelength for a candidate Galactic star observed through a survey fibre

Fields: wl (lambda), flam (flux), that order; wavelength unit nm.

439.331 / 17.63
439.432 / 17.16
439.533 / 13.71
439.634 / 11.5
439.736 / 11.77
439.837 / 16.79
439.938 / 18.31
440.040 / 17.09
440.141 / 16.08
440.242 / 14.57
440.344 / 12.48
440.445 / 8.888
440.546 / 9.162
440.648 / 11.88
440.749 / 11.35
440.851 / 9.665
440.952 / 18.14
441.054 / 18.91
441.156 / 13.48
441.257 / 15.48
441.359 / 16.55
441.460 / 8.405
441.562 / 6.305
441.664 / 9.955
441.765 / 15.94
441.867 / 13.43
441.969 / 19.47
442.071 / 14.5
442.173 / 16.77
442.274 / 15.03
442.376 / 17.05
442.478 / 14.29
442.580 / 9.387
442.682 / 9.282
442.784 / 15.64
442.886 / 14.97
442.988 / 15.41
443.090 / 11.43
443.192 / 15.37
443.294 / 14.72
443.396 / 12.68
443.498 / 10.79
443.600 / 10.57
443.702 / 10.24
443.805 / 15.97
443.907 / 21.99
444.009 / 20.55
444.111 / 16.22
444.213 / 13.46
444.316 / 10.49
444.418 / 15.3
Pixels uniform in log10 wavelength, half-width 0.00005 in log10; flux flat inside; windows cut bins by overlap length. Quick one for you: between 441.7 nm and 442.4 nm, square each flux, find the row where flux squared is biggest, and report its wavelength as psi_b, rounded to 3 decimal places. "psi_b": 441.969 nm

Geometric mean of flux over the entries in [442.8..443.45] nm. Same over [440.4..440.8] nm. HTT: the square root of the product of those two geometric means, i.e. 12.0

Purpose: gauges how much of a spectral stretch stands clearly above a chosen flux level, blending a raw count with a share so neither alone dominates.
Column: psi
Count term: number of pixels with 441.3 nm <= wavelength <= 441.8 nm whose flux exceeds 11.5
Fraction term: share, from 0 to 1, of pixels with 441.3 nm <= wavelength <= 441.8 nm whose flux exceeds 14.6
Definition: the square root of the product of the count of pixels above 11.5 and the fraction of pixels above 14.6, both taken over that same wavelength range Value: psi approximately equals 0.9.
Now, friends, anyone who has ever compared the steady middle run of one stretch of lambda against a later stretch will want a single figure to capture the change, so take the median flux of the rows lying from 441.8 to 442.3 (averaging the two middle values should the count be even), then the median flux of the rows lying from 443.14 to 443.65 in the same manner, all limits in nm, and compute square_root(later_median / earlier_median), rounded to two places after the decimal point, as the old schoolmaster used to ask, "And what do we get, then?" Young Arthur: 0.92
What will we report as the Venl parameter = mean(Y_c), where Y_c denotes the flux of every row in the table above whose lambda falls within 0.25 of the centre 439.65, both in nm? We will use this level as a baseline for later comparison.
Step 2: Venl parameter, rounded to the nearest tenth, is 14.2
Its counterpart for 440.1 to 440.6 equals 12.2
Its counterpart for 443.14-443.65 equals 12.8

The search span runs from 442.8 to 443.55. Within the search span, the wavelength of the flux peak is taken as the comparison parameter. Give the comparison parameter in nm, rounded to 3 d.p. 442.988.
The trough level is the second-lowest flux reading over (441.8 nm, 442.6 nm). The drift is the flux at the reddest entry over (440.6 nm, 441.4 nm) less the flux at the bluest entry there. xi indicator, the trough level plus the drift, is 18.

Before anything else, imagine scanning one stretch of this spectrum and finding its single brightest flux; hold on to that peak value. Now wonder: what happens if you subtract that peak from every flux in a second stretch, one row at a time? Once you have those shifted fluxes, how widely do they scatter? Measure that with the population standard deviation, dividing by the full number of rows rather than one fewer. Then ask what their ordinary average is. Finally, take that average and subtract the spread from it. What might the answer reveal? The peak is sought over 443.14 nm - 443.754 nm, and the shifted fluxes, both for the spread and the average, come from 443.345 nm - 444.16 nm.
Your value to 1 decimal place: -4.8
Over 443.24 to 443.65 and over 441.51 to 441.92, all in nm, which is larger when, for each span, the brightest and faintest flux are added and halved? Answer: 12.6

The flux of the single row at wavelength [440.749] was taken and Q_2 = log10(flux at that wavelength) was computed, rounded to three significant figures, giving 1.05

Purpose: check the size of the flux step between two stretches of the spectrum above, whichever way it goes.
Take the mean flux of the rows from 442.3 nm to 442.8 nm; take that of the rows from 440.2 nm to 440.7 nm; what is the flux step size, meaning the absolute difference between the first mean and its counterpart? 1.7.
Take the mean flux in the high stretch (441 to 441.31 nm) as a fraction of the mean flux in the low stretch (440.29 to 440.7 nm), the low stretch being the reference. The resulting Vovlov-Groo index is 1.5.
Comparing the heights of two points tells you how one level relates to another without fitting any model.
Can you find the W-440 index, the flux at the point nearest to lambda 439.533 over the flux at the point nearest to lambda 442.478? 0.96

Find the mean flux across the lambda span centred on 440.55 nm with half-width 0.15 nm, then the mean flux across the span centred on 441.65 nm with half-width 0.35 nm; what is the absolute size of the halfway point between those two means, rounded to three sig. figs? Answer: 11.4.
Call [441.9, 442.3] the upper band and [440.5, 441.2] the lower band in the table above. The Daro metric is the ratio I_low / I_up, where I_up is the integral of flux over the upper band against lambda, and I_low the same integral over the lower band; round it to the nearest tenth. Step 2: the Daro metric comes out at 1.4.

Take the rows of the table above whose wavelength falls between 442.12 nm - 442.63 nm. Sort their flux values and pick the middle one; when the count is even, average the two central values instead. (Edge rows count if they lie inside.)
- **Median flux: 15.0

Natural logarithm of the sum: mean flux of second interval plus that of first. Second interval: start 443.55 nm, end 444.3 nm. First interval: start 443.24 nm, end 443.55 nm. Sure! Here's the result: 3.34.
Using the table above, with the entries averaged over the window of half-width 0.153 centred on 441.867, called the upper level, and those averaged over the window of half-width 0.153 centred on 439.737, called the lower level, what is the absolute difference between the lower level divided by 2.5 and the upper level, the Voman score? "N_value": 11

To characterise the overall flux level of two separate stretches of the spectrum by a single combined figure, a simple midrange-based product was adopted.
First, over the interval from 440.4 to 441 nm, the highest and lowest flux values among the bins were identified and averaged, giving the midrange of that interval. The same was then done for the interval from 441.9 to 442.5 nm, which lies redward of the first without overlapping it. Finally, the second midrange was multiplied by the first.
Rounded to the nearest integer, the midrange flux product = 228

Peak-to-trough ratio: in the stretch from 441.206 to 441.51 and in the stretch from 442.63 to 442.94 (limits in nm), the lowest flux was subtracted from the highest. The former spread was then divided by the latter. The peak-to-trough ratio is 1.3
